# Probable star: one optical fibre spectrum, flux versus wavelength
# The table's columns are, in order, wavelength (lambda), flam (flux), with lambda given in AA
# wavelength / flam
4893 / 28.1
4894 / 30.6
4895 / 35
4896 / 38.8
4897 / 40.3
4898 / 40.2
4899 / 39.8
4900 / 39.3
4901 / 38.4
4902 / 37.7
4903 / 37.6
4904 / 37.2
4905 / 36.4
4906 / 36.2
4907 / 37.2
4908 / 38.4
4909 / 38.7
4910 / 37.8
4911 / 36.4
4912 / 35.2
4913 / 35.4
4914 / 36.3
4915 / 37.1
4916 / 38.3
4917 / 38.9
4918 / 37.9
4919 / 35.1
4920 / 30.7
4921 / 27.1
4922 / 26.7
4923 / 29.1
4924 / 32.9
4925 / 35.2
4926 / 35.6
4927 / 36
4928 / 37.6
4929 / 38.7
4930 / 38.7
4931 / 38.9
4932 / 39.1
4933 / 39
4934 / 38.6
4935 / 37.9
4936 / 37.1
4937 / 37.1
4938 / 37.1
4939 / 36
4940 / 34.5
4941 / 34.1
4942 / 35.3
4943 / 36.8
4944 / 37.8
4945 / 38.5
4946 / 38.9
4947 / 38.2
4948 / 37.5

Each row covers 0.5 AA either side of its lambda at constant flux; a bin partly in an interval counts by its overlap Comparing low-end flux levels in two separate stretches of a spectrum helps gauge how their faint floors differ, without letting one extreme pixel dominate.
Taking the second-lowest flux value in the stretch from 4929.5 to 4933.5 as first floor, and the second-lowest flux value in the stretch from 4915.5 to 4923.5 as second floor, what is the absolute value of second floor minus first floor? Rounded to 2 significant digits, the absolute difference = 12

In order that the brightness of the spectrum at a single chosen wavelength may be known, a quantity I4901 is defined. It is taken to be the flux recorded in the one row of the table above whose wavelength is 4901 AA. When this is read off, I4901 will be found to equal 38.4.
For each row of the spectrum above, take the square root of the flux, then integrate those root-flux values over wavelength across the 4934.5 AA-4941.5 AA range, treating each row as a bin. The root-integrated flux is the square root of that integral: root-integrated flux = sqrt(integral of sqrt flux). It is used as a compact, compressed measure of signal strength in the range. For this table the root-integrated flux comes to 6.49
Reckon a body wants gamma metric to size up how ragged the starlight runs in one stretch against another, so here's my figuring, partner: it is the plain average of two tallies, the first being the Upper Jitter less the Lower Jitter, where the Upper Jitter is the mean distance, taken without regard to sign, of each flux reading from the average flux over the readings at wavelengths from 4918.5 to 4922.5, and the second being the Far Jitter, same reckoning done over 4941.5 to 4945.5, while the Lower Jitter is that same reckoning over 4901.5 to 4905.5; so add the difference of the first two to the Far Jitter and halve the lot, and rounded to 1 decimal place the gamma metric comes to 1.8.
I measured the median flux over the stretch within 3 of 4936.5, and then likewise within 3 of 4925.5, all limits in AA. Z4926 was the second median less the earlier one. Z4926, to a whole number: -2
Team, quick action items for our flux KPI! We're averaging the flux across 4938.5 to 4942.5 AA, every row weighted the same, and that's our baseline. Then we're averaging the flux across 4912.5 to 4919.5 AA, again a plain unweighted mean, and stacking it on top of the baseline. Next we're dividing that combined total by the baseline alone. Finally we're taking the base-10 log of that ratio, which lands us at 0.313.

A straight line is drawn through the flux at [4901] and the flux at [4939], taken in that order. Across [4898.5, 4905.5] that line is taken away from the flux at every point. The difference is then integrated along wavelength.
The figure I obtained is -2.0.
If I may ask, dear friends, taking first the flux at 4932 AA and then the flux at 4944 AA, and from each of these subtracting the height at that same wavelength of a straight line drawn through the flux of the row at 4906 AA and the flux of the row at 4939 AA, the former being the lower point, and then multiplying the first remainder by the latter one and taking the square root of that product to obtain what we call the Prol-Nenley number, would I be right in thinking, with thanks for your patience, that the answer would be 2.4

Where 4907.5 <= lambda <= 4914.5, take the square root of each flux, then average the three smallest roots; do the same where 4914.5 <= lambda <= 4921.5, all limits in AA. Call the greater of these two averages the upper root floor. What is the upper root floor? 5.97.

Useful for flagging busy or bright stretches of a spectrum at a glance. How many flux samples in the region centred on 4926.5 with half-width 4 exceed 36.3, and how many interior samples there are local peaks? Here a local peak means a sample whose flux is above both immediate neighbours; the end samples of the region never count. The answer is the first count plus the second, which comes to 3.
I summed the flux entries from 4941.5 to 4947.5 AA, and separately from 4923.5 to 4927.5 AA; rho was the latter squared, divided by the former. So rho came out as 87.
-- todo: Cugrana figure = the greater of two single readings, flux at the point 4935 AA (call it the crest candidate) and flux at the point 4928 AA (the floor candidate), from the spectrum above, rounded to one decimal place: 37.9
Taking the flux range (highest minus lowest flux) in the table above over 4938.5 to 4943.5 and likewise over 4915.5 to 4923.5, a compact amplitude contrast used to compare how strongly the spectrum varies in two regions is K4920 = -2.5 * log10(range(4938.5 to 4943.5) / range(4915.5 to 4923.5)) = 1.6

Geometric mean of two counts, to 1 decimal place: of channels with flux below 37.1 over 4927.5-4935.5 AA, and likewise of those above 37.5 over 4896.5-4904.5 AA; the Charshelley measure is 0.0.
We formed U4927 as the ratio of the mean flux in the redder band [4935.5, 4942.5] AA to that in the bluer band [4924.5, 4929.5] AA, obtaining 0.98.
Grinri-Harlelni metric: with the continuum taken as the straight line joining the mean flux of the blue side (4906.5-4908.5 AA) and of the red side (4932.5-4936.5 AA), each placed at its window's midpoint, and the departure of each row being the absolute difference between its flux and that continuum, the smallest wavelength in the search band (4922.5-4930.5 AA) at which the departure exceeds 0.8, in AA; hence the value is 4923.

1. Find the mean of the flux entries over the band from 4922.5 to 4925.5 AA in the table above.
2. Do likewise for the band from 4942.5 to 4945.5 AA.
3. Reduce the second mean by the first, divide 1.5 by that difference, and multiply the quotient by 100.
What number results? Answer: 28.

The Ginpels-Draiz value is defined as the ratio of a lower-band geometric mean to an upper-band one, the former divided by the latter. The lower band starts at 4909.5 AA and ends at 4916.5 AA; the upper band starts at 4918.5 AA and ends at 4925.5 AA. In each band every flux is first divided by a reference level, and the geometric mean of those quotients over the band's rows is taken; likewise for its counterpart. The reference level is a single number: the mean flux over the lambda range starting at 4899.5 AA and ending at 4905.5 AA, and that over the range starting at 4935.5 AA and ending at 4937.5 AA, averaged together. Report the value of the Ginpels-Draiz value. 1.19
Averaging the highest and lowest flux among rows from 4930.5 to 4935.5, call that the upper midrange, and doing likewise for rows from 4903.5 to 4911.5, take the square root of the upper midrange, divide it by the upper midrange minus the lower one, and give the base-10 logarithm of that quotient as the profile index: 0.77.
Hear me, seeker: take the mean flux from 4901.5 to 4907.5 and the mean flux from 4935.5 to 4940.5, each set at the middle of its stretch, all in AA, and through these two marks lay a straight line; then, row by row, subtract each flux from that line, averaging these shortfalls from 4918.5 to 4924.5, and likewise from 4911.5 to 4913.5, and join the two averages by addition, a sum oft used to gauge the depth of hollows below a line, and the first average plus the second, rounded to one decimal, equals 8.0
